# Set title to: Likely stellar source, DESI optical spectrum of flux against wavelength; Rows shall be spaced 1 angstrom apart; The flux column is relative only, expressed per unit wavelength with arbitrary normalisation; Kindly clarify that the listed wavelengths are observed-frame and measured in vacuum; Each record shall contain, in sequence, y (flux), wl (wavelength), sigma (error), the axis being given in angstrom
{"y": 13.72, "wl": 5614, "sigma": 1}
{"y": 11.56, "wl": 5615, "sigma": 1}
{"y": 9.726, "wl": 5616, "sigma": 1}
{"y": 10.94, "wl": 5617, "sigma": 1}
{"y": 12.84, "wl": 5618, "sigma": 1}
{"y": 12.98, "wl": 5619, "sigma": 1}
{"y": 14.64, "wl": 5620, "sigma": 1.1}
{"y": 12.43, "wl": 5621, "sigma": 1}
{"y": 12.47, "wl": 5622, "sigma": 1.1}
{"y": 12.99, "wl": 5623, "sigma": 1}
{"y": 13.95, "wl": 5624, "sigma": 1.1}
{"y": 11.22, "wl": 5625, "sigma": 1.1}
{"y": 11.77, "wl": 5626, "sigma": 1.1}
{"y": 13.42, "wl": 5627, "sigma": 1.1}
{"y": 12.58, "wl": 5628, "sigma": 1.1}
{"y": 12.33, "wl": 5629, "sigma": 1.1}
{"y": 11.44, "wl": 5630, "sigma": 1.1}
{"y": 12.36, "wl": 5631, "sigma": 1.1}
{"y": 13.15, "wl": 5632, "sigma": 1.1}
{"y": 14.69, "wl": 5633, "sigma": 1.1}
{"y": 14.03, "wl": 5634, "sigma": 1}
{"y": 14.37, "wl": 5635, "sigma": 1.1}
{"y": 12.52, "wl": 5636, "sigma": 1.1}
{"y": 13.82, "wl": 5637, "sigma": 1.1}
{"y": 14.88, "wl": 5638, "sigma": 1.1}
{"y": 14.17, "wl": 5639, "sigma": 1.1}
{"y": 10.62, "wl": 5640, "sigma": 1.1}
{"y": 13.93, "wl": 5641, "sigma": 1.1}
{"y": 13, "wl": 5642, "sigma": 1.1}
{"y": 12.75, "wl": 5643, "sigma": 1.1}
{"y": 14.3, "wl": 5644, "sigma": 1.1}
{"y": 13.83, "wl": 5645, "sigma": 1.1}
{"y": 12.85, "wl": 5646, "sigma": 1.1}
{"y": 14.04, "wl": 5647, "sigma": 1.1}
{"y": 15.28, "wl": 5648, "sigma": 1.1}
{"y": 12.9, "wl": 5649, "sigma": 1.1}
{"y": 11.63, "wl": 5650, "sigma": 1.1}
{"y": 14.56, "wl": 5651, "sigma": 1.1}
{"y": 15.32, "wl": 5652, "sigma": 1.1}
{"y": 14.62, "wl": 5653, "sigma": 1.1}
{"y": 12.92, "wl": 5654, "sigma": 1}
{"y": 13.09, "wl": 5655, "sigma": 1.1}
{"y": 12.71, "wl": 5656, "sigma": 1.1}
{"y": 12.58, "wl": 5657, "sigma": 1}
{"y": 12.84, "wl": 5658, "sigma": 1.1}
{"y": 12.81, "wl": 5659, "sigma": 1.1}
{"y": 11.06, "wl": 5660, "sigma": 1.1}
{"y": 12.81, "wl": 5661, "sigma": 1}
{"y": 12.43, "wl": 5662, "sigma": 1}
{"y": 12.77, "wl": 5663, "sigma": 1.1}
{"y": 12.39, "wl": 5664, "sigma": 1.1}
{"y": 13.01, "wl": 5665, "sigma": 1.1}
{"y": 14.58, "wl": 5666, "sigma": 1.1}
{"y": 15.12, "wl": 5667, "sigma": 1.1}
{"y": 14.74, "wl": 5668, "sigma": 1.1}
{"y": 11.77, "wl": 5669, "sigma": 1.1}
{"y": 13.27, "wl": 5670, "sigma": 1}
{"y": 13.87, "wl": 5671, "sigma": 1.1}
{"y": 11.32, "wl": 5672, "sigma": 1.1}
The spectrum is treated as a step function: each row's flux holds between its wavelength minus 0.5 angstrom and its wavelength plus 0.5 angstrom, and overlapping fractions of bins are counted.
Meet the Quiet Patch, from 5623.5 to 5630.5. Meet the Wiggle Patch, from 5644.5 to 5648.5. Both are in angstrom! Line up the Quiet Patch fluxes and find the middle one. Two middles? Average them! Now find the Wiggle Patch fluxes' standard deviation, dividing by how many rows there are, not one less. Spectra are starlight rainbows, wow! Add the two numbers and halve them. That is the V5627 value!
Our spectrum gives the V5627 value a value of 6.60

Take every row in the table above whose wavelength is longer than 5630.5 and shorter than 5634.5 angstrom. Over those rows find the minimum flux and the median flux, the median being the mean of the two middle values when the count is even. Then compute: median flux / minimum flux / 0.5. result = 2.20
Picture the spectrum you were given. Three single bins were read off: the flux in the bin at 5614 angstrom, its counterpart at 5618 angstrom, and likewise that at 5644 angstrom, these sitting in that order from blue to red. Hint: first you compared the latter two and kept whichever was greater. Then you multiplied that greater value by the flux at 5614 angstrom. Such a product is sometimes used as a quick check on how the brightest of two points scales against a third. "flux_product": 196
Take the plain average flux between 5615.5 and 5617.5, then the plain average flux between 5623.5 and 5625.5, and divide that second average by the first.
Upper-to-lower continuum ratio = 1.22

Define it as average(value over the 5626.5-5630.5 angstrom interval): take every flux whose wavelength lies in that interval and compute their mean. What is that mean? 12.4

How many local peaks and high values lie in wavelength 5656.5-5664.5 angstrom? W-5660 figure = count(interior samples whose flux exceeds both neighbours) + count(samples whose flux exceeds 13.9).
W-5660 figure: 3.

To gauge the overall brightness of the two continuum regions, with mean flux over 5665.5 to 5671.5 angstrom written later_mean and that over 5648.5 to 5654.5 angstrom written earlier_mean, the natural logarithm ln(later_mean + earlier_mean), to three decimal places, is 3.316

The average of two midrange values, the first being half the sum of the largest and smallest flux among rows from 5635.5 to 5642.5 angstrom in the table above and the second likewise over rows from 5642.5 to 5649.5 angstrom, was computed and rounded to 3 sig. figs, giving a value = 13.4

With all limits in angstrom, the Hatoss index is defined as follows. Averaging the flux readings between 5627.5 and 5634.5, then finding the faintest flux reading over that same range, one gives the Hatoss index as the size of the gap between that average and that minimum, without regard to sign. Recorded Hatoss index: 1.5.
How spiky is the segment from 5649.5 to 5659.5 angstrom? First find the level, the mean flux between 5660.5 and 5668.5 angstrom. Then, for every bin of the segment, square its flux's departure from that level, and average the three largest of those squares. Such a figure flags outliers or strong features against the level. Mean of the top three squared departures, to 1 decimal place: 2.7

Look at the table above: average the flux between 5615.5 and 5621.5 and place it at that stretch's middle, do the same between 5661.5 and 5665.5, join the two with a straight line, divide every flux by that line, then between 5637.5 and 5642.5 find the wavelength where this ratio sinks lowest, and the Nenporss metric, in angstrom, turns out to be 5640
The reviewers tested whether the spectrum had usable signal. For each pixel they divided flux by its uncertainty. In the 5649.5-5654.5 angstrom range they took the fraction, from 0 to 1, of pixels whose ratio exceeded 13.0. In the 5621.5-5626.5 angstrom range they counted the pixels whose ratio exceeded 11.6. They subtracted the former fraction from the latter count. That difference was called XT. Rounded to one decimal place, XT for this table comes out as 1.4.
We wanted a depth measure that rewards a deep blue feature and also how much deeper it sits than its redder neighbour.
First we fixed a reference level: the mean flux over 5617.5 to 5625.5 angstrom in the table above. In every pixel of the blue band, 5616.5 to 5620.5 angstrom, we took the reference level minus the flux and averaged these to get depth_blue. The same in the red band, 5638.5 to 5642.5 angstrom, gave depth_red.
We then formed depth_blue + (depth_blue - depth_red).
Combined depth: 0.2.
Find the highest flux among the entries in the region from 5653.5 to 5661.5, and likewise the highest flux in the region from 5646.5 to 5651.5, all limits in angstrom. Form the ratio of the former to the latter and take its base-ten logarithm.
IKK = -0.07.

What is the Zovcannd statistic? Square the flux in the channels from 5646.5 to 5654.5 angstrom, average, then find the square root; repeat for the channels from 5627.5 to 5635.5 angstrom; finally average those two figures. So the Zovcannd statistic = 13.6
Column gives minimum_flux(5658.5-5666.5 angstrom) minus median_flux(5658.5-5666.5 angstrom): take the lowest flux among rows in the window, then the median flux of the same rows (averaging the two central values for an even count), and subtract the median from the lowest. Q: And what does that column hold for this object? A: -1.7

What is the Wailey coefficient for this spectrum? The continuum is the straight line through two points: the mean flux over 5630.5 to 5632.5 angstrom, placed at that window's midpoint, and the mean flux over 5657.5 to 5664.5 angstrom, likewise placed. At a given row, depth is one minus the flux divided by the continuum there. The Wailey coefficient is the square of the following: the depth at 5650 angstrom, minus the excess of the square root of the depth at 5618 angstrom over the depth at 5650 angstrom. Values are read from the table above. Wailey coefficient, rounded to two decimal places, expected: 0.01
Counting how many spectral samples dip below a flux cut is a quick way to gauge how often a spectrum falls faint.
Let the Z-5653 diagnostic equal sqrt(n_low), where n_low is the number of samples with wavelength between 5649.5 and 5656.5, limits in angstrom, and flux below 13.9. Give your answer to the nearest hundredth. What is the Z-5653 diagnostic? 2.00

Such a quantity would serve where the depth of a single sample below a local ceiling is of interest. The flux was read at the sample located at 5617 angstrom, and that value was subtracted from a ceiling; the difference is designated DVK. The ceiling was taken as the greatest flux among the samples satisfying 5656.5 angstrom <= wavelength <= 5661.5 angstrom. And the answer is 1.9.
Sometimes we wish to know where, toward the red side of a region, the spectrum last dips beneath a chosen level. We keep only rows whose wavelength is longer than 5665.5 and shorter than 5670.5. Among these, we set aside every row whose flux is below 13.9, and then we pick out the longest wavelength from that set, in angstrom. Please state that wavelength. 5670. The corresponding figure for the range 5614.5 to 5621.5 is 5621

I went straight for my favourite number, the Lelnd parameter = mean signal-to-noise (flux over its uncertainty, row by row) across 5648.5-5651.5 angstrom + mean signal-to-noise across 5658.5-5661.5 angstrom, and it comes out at 23.3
